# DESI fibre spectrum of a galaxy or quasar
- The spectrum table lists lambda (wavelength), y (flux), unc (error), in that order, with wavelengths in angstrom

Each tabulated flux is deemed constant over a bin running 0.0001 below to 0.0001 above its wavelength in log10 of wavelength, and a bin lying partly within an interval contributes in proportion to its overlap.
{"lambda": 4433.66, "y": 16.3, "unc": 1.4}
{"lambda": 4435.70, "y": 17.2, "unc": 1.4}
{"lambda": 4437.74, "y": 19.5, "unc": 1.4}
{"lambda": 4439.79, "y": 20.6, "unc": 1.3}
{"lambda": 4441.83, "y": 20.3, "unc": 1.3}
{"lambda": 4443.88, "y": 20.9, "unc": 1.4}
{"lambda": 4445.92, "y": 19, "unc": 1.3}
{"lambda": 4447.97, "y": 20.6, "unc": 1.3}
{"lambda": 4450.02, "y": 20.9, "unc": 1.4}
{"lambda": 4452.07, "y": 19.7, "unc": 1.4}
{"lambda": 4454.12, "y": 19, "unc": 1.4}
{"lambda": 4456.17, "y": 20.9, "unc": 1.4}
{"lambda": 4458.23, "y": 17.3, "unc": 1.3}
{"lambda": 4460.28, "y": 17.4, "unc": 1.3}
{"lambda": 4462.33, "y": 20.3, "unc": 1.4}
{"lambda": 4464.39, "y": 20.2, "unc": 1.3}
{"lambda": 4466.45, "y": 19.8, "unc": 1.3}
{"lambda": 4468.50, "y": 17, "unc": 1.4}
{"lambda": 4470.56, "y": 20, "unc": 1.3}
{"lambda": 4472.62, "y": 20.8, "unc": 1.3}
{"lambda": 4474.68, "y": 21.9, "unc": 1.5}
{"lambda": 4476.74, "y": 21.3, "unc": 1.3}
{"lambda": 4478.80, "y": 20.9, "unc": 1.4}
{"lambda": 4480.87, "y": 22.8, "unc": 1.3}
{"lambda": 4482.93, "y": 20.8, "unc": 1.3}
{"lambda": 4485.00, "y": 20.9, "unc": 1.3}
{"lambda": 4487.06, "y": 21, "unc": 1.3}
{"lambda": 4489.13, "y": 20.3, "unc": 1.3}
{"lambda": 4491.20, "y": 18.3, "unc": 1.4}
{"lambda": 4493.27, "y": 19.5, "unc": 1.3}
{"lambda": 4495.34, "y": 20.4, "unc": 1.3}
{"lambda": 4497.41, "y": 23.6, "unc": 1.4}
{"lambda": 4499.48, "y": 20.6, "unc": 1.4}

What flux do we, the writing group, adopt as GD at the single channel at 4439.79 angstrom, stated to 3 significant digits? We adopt 20.6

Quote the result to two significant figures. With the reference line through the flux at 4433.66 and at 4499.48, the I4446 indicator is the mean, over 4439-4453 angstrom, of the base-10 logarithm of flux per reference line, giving 0.074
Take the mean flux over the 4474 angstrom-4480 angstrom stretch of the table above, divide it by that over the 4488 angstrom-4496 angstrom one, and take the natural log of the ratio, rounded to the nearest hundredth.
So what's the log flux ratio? 0.09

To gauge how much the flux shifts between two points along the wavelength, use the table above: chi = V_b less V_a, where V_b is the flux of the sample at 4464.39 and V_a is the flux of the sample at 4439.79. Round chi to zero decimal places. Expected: 0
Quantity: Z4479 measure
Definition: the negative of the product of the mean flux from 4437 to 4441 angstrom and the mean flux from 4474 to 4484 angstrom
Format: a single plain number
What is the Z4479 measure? -432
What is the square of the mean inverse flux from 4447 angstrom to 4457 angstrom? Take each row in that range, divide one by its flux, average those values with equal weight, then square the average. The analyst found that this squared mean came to 0.0025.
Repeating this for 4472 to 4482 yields 0.0022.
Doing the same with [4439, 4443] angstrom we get 0.0024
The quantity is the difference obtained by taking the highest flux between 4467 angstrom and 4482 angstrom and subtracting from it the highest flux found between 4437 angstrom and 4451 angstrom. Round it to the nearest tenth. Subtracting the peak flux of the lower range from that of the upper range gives 1.9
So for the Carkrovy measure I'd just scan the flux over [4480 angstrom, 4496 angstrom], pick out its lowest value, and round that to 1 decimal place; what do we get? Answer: 18.3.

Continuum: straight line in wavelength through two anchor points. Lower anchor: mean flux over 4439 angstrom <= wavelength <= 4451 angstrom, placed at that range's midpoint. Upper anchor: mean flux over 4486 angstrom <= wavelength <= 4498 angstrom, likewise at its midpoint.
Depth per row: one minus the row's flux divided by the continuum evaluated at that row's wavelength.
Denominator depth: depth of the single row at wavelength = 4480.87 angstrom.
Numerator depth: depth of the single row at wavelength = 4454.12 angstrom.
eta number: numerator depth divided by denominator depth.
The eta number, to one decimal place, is -0.6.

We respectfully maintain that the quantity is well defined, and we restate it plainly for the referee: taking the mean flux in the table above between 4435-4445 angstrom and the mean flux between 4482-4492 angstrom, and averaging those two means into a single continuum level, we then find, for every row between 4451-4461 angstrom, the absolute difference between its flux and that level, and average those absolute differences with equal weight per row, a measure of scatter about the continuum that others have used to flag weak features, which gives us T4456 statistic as 1.5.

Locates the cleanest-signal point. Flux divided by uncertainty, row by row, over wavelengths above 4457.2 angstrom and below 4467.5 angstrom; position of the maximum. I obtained 4464.39 angstrom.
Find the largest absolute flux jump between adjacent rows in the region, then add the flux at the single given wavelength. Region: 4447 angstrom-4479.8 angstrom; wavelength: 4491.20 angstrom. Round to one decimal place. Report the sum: 21.9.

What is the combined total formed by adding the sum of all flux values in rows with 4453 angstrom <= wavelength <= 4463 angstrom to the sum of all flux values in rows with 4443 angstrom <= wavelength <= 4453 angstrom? 196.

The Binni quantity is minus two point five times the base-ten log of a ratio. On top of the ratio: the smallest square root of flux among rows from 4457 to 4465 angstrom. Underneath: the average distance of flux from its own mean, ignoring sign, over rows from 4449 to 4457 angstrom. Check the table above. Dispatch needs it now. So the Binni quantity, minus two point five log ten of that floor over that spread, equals -1.8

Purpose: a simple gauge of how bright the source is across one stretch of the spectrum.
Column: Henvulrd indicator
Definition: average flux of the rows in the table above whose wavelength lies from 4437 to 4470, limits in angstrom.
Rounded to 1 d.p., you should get 19.6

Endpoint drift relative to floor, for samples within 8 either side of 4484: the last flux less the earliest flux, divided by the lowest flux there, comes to -0.16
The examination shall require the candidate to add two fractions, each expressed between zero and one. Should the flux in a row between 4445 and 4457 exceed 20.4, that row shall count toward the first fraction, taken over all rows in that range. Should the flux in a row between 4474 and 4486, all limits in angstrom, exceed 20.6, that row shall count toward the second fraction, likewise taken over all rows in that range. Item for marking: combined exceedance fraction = 1.50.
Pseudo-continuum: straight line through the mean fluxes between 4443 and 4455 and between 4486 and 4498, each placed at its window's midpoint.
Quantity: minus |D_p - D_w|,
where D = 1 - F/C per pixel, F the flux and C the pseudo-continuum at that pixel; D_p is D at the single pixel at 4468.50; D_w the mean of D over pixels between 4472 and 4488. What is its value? -0.21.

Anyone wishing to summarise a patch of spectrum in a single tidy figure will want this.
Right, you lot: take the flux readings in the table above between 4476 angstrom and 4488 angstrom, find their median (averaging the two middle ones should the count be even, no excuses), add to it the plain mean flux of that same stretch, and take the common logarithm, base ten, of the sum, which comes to 1.63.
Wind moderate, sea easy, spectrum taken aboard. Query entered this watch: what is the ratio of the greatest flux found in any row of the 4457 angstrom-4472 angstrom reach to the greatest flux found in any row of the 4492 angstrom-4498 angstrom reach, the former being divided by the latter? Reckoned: 0.860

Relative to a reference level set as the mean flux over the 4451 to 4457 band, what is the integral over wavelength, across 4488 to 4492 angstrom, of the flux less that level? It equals -2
